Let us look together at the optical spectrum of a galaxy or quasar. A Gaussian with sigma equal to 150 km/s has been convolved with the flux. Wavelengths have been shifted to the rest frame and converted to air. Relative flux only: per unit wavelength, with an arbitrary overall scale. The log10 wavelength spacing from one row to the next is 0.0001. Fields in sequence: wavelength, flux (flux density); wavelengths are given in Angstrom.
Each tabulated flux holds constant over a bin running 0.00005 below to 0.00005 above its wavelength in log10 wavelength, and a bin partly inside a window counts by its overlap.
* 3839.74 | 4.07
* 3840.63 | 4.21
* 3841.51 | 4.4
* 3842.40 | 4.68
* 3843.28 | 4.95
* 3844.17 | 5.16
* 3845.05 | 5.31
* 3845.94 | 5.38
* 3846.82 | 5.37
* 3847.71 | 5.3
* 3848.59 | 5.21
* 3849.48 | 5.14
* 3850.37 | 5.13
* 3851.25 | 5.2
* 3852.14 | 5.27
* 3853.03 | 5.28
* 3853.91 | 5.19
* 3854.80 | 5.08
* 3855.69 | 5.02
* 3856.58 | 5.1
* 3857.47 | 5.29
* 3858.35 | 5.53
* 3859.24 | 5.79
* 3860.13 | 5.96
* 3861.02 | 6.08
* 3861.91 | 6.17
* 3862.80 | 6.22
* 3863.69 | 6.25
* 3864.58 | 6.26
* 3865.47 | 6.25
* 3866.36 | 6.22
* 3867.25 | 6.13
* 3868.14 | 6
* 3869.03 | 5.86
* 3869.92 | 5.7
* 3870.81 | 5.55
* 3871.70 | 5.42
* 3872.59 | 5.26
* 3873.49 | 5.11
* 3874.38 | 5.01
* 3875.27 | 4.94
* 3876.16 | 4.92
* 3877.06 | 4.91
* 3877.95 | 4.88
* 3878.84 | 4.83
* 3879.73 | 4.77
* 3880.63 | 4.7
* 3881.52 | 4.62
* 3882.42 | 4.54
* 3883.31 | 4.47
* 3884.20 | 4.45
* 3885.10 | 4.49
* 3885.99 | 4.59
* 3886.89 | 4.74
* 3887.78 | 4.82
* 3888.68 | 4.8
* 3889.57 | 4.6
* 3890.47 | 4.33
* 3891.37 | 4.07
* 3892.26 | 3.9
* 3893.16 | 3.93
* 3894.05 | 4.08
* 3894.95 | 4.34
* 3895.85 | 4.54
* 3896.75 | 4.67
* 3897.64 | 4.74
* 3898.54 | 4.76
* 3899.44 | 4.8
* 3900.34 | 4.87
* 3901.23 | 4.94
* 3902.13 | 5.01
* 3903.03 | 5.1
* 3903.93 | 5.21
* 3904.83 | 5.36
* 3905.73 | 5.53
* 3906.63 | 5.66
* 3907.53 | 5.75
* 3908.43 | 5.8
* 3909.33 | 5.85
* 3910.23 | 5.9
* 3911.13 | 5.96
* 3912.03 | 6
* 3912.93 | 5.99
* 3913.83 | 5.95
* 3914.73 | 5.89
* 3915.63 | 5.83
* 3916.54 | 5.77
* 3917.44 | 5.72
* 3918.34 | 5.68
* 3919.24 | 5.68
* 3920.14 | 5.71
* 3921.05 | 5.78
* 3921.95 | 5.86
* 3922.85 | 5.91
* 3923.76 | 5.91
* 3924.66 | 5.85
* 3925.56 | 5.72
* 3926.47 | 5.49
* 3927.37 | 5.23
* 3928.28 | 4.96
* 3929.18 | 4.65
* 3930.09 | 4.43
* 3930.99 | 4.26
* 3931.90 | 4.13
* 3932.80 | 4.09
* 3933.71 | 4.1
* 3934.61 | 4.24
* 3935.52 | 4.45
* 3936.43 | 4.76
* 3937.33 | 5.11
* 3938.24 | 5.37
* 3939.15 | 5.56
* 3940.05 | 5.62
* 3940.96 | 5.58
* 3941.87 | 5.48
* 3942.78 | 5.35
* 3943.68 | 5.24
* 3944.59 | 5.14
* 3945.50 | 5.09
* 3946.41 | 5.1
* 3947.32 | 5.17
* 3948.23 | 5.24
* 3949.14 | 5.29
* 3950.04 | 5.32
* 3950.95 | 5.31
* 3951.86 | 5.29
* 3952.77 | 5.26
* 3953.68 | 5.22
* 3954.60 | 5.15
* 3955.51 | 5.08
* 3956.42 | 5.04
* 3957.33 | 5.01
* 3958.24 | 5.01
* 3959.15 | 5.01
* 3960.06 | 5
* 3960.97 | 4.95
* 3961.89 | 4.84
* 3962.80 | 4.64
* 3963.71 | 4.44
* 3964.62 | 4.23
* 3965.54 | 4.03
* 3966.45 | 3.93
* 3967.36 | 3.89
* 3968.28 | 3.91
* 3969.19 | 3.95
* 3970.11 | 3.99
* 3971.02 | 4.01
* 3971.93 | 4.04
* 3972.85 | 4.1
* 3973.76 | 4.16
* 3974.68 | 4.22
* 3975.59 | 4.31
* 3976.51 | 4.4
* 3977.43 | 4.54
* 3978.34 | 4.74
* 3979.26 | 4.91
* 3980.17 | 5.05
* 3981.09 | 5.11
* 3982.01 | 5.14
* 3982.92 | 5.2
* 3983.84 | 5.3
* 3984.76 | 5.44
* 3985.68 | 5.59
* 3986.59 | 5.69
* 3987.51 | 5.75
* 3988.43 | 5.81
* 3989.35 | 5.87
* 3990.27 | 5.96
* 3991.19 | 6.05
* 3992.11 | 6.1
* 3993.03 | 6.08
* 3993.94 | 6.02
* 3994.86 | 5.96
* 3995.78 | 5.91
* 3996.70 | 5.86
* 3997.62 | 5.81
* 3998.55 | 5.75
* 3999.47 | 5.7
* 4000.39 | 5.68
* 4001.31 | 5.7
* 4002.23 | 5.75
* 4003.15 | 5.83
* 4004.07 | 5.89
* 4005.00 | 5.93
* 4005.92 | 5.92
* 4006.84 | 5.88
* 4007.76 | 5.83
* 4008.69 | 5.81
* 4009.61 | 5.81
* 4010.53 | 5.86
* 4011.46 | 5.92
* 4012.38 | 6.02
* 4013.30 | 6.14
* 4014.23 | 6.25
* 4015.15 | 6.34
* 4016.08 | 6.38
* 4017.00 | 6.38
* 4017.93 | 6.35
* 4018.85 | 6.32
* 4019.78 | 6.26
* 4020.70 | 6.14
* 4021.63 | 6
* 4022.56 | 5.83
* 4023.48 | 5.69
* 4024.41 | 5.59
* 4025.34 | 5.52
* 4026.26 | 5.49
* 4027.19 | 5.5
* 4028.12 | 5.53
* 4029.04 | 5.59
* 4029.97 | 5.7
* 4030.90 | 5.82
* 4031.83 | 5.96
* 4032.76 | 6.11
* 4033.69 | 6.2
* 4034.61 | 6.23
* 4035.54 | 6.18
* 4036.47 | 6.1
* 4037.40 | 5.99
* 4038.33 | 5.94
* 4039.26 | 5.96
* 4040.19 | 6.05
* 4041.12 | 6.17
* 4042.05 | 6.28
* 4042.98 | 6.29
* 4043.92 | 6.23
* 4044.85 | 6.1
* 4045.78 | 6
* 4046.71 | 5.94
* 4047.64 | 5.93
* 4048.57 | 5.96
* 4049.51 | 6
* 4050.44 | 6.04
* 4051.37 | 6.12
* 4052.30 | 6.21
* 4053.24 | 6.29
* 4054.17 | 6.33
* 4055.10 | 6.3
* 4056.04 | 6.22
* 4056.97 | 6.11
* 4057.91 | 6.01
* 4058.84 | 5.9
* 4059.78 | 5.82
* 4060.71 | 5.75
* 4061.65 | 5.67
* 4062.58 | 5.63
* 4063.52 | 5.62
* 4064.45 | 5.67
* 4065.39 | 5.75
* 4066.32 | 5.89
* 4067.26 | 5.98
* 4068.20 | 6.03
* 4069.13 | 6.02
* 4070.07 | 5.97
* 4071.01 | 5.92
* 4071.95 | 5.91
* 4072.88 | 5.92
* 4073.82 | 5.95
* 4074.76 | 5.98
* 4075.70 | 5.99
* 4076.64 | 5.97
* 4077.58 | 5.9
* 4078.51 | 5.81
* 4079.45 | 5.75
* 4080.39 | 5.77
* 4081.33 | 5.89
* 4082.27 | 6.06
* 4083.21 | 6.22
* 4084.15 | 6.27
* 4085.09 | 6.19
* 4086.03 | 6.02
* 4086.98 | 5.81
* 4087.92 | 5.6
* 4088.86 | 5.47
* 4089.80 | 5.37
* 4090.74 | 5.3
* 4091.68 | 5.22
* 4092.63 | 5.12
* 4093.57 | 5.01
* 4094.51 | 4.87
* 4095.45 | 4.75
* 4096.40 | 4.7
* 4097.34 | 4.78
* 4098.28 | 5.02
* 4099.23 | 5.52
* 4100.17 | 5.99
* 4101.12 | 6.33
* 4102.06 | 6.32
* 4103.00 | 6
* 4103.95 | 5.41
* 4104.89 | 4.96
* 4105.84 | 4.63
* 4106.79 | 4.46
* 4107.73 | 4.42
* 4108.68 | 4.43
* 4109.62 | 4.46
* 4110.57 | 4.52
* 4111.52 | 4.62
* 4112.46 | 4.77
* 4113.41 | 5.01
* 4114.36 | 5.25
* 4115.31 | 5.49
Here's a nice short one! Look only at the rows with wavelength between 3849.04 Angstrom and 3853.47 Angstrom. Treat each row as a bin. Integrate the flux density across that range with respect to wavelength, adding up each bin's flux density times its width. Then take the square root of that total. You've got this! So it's 4.80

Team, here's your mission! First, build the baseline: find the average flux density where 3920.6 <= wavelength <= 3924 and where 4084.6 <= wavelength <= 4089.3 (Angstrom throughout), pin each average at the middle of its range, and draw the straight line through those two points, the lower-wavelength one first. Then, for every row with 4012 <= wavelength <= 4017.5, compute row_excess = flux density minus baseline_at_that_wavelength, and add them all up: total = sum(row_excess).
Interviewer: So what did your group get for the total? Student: 2.5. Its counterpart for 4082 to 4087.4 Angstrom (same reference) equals 1.7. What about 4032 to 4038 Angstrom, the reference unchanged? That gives 1.8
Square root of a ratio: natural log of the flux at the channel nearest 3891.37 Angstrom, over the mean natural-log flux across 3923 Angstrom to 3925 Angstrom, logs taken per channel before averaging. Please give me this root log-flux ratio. 0.89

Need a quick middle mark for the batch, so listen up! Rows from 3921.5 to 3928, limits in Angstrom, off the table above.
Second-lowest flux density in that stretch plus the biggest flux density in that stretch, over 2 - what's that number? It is 5.70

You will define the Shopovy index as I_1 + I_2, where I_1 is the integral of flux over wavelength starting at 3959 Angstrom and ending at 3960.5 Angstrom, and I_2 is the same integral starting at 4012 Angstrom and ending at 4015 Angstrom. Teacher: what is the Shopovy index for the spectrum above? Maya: 26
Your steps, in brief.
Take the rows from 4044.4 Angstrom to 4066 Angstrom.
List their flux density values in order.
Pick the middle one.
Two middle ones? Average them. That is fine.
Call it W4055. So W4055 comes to 6.0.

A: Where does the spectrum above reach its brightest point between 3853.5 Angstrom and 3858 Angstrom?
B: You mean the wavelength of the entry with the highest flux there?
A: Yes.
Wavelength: 3857.47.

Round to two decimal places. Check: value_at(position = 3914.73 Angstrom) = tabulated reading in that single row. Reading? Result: 5.89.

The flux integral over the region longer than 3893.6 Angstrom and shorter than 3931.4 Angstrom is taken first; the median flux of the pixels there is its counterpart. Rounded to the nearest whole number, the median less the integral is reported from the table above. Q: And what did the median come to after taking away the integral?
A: -197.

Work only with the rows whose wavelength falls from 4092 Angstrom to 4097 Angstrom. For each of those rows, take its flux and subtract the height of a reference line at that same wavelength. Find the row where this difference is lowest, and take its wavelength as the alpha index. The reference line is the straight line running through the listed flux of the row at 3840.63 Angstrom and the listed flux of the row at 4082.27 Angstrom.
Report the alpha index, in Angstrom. 4096.40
